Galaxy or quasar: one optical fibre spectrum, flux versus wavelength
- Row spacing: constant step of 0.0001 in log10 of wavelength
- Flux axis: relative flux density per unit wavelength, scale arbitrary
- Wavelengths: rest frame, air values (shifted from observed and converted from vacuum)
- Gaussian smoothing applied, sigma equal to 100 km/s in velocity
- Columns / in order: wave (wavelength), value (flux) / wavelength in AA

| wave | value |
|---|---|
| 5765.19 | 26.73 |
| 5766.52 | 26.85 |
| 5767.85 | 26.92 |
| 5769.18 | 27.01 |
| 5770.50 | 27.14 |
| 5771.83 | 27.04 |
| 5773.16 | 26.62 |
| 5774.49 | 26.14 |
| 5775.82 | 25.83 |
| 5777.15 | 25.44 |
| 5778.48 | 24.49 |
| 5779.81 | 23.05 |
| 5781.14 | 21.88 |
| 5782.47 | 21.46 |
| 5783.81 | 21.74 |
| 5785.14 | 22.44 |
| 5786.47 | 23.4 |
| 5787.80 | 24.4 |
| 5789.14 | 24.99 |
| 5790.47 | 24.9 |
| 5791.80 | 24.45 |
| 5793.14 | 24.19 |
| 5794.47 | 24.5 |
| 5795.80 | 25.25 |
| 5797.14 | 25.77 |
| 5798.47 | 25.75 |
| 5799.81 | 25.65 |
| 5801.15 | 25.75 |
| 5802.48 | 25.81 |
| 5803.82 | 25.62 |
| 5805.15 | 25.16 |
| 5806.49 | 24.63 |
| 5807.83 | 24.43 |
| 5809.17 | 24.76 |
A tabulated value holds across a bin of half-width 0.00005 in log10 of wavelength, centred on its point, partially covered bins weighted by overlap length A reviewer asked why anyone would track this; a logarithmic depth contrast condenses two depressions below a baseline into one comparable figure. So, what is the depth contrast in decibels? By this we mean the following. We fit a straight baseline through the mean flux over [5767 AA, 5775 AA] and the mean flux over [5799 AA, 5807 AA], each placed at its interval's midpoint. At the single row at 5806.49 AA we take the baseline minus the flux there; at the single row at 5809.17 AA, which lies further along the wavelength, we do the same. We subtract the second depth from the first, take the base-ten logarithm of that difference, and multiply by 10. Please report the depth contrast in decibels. -6.1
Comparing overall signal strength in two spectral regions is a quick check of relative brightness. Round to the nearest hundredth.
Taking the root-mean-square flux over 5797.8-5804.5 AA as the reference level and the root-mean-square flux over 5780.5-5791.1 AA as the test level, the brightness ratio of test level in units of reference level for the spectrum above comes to 0.90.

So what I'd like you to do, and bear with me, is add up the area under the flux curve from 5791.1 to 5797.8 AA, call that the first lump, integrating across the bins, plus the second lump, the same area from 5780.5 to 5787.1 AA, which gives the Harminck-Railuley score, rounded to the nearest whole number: 313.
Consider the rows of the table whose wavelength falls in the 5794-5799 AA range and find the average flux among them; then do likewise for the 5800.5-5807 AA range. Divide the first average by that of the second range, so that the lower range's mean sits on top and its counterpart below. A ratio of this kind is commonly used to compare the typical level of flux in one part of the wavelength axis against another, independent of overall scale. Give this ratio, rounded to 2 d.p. 1.00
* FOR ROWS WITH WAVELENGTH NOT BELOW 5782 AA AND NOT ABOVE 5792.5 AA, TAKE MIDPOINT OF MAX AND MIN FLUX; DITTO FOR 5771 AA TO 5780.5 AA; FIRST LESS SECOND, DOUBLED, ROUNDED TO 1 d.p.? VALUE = -3.6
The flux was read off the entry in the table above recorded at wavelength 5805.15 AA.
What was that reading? 25.16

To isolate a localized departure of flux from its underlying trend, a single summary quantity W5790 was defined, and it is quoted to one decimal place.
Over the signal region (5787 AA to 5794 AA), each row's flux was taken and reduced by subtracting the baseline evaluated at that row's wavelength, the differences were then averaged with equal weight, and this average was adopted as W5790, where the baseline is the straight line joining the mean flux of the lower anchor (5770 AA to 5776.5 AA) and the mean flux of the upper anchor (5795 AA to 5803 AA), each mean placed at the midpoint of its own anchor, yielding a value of -1.4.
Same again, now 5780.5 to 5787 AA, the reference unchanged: -4.0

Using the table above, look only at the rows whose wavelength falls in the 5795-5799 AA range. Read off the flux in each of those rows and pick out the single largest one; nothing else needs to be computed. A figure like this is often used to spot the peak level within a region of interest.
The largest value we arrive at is 25.77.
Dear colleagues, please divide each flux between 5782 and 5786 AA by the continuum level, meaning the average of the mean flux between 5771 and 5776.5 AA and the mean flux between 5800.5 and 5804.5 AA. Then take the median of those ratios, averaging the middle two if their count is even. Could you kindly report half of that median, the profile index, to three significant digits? 0.417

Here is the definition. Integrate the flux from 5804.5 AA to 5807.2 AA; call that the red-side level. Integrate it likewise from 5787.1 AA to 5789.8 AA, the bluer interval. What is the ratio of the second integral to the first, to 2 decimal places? 0.99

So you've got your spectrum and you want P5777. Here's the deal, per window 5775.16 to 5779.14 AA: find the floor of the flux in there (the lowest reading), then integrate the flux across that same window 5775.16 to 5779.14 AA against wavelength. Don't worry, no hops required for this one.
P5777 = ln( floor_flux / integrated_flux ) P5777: -1.41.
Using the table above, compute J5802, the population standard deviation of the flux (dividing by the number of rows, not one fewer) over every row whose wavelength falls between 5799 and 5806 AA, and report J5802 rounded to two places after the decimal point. 0.23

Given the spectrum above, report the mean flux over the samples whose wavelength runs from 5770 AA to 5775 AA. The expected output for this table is 26.7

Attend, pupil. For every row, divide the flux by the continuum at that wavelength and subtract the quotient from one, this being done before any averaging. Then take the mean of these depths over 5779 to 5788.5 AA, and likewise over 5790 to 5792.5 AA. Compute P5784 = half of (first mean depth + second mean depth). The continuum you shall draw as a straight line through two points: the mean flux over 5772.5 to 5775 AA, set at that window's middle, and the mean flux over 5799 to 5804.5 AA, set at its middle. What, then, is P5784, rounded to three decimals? 0.092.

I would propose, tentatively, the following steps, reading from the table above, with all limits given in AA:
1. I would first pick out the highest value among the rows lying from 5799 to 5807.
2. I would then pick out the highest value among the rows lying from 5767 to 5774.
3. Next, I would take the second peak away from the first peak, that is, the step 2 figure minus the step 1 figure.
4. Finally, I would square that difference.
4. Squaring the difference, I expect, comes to 1.8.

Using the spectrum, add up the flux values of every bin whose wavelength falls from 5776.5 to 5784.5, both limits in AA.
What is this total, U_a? 138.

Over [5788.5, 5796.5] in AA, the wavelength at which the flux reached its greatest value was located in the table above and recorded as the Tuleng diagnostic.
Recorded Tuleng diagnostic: 5795.80 AA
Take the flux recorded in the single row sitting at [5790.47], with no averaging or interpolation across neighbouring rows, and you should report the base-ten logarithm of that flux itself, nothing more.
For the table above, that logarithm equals 1.40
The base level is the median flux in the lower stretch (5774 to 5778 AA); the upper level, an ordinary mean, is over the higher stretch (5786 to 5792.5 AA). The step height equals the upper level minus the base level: -1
